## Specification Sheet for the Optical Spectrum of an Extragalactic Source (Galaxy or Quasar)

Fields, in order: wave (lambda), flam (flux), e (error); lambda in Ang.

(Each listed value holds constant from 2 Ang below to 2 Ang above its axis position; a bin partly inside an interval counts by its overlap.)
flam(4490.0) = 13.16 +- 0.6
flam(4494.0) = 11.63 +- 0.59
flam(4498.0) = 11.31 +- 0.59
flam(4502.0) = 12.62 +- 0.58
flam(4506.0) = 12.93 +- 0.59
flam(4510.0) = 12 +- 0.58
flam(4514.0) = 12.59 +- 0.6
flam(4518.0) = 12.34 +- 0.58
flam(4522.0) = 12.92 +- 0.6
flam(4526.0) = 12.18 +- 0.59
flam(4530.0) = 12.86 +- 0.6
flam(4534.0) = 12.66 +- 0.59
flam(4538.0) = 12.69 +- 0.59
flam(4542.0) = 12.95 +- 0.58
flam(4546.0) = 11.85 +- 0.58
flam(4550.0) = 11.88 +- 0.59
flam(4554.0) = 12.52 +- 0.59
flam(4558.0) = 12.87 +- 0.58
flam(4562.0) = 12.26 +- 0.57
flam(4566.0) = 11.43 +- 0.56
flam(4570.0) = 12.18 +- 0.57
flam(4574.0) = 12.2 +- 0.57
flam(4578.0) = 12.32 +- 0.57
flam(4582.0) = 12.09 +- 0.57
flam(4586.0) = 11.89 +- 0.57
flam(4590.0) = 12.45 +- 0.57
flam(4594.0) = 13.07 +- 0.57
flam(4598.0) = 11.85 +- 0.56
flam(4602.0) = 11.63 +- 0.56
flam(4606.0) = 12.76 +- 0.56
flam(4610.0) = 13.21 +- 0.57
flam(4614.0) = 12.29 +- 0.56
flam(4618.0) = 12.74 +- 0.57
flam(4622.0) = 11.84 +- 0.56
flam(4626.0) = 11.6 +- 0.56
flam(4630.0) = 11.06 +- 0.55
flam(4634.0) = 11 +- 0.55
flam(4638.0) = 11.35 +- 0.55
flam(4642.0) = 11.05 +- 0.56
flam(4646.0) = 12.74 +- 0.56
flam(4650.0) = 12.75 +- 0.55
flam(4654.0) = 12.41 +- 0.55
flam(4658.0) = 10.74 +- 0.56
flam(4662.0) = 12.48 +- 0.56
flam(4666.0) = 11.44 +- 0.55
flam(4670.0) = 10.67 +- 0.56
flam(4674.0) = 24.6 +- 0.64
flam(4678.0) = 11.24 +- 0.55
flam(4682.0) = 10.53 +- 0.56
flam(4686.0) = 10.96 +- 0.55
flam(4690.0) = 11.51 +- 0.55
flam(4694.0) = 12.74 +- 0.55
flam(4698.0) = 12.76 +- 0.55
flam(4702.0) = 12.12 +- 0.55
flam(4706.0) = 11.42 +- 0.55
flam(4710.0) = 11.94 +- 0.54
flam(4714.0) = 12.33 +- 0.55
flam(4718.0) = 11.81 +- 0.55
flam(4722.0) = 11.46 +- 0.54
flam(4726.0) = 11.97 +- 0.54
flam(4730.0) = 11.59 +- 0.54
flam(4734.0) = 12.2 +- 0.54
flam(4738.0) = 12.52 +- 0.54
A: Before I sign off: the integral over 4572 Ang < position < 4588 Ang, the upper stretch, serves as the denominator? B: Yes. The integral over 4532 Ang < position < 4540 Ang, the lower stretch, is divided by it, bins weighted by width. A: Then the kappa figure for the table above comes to 0.52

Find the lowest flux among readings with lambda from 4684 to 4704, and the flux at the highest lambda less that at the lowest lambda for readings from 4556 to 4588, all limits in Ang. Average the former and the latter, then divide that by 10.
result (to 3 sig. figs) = 0.499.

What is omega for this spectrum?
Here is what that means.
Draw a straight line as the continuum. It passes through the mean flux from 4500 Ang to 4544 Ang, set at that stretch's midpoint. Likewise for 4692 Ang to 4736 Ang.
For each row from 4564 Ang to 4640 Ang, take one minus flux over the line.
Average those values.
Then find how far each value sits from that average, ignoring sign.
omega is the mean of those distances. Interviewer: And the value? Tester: 0.039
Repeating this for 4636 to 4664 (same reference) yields 0.063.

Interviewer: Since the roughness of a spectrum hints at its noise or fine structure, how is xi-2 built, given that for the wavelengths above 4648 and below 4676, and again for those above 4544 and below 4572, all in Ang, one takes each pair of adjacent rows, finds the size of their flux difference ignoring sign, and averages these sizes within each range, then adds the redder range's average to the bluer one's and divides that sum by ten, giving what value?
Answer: 0.38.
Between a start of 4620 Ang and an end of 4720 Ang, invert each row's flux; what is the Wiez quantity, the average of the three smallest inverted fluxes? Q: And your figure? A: 0.0658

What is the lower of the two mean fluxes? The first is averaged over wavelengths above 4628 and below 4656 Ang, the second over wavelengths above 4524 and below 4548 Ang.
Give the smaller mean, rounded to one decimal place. 11.8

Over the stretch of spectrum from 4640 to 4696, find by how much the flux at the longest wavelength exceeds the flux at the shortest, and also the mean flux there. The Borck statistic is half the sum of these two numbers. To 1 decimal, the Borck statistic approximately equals 7.1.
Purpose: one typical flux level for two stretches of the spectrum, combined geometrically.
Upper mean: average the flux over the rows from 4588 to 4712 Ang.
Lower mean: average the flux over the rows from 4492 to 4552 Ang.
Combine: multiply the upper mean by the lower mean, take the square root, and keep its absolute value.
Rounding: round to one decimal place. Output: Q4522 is 12.3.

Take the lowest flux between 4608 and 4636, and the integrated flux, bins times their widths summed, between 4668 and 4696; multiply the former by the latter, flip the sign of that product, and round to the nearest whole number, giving -4059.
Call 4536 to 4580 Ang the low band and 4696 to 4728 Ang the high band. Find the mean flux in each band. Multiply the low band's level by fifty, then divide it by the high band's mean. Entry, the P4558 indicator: 51.3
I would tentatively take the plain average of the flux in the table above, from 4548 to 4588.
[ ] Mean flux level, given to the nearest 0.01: 12.16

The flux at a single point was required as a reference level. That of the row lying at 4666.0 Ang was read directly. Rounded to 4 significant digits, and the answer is 11.44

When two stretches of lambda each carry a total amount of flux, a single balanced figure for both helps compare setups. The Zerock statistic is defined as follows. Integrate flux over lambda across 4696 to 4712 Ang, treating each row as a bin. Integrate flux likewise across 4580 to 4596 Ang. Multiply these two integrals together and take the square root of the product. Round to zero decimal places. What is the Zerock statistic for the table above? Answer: 195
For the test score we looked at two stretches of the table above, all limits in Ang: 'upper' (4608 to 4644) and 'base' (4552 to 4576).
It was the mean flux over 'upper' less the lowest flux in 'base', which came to 0.4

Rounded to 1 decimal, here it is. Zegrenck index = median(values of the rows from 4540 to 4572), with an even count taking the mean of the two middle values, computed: 12.2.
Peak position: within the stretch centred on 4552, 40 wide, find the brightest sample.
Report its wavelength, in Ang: 4542.0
